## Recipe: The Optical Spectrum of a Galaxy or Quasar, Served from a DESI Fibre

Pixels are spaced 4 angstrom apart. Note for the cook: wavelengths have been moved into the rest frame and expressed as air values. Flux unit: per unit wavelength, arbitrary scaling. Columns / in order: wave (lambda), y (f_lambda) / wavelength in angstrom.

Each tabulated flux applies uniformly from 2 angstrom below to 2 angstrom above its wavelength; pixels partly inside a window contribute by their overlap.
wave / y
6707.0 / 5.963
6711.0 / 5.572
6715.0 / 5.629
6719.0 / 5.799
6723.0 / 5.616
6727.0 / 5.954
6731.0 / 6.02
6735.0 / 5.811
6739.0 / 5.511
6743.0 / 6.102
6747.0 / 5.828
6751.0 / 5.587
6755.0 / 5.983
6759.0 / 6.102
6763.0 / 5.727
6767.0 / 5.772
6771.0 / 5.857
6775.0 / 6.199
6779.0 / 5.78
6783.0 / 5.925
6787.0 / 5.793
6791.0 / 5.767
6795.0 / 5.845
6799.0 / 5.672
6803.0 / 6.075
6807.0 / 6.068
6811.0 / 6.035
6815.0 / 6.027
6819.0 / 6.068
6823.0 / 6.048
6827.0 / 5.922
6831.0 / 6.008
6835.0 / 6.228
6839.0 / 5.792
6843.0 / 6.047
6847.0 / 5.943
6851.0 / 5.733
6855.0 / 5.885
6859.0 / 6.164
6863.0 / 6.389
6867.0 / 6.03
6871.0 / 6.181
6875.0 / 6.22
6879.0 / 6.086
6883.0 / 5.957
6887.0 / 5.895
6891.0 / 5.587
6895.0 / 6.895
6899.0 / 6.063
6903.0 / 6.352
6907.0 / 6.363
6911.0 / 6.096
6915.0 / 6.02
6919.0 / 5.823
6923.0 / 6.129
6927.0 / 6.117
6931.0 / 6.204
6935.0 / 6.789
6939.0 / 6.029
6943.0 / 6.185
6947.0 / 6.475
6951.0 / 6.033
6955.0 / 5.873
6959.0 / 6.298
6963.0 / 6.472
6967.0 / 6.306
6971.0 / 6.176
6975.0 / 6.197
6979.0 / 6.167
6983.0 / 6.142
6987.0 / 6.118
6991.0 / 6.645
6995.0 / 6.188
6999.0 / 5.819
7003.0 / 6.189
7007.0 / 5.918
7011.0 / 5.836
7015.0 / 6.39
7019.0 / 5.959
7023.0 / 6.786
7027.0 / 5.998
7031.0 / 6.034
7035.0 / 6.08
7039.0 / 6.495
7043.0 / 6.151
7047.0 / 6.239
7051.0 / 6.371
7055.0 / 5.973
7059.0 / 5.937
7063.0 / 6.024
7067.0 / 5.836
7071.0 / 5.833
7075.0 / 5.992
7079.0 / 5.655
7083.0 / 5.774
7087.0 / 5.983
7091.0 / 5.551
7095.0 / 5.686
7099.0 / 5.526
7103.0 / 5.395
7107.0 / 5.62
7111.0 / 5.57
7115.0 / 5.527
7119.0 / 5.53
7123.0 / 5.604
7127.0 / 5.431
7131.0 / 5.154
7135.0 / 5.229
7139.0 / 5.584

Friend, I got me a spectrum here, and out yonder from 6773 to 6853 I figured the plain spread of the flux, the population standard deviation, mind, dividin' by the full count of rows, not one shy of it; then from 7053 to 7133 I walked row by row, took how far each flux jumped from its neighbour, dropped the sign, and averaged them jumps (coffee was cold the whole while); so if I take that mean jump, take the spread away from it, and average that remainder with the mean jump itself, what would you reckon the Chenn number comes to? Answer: 0.073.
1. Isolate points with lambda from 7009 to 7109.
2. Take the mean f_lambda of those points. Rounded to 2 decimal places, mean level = 5.96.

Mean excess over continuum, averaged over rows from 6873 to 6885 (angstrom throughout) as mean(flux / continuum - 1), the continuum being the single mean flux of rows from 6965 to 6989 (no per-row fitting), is -0.016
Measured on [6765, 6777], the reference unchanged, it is -0.039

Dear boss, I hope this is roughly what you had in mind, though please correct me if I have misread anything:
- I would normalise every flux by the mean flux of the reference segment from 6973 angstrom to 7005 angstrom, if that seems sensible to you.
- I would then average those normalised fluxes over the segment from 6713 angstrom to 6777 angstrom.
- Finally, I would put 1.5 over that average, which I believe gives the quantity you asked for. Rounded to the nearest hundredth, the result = 1.59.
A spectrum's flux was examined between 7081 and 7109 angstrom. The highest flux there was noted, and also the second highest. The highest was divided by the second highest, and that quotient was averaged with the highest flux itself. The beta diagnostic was 3.51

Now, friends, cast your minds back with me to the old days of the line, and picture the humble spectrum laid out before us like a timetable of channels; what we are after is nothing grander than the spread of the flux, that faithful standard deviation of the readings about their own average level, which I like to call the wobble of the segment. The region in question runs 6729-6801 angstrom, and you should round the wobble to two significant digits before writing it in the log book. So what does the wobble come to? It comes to 0.18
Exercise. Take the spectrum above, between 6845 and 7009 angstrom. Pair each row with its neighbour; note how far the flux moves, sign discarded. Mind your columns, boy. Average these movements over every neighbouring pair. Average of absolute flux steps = 0.27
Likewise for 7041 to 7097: 0.18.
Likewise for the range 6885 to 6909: 0.55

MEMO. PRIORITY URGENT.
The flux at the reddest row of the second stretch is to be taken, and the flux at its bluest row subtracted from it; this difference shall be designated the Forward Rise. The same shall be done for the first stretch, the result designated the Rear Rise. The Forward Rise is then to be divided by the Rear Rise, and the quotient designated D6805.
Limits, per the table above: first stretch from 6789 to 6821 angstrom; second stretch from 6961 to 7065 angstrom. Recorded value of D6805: -1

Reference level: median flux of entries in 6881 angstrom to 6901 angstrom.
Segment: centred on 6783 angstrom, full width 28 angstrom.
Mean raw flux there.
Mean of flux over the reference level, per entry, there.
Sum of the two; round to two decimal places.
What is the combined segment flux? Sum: 6.87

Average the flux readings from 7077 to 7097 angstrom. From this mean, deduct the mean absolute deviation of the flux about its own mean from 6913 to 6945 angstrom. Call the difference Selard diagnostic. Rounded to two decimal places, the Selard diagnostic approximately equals 5.56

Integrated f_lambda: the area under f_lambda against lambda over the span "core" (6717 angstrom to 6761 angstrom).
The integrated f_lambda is 257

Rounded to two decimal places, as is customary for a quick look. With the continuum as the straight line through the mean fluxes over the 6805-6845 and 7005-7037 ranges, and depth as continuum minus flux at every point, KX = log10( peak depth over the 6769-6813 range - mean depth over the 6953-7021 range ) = -0.41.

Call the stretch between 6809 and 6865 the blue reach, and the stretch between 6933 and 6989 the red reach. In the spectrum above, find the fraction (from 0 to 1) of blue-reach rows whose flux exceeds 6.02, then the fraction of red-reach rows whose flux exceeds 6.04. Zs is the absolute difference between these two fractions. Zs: 0.2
